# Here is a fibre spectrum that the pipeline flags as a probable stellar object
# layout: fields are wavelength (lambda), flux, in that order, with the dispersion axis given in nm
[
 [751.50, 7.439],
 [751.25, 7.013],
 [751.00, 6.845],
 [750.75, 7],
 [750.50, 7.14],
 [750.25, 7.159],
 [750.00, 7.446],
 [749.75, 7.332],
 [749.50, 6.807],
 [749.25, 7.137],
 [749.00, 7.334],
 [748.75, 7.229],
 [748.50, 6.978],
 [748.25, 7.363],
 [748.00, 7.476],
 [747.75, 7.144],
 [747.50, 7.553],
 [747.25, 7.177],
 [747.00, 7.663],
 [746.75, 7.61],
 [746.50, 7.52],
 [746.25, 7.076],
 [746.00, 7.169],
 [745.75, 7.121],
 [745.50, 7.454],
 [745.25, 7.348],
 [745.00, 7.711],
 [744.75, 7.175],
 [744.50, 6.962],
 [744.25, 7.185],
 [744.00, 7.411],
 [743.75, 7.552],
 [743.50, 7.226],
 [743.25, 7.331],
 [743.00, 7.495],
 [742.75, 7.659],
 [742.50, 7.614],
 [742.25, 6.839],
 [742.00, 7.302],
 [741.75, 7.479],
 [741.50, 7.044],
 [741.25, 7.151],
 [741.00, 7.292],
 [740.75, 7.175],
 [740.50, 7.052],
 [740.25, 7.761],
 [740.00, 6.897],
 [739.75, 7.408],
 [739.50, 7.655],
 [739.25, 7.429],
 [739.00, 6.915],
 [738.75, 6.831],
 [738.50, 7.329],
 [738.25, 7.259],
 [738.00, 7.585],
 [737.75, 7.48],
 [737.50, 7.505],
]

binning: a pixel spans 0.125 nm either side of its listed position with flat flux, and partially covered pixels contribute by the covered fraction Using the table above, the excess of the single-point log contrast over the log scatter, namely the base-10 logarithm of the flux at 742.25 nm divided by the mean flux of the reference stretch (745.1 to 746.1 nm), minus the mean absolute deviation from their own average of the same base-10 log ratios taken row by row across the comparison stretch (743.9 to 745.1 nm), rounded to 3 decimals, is -0.040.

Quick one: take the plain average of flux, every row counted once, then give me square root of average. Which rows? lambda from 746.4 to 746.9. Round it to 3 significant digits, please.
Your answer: 2.75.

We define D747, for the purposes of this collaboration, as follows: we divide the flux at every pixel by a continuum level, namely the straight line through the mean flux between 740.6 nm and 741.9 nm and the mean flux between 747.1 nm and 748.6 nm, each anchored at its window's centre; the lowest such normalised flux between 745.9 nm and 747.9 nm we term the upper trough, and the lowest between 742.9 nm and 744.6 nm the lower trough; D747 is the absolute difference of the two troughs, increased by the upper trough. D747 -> 0.99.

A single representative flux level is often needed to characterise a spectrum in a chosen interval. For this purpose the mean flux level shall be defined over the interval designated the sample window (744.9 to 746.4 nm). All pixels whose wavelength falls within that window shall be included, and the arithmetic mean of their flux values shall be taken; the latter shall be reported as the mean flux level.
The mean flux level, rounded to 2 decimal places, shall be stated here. 7.31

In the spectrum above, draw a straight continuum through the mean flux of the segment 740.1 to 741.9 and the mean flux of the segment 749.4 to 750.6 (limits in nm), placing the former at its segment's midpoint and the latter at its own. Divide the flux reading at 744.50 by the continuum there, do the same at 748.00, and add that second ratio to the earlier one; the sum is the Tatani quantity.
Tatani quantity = 2.00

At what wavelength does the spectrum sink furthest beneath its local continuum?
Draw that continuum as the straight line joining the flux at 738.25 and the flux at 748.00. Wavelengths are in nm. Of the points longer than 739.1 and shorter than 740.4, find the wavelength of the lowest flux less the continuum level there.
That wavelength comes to 740.00 nm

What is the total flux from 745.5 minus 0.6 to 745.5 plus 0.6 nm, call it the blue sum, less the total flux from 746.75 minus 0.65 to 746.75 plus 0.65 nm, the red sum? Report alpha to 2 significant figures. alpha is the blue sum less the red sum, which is -0.24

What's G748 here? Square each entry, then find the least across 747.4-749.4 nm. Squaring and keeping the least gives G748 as 48.7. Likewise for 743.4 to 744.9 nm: 48.5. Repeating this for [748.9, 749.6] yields 46.3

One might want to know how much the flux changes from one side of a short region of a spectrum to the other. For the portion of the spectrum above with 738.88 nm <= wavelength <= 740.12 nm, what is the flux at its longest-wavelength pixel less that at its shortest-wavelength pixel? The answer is 0.0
